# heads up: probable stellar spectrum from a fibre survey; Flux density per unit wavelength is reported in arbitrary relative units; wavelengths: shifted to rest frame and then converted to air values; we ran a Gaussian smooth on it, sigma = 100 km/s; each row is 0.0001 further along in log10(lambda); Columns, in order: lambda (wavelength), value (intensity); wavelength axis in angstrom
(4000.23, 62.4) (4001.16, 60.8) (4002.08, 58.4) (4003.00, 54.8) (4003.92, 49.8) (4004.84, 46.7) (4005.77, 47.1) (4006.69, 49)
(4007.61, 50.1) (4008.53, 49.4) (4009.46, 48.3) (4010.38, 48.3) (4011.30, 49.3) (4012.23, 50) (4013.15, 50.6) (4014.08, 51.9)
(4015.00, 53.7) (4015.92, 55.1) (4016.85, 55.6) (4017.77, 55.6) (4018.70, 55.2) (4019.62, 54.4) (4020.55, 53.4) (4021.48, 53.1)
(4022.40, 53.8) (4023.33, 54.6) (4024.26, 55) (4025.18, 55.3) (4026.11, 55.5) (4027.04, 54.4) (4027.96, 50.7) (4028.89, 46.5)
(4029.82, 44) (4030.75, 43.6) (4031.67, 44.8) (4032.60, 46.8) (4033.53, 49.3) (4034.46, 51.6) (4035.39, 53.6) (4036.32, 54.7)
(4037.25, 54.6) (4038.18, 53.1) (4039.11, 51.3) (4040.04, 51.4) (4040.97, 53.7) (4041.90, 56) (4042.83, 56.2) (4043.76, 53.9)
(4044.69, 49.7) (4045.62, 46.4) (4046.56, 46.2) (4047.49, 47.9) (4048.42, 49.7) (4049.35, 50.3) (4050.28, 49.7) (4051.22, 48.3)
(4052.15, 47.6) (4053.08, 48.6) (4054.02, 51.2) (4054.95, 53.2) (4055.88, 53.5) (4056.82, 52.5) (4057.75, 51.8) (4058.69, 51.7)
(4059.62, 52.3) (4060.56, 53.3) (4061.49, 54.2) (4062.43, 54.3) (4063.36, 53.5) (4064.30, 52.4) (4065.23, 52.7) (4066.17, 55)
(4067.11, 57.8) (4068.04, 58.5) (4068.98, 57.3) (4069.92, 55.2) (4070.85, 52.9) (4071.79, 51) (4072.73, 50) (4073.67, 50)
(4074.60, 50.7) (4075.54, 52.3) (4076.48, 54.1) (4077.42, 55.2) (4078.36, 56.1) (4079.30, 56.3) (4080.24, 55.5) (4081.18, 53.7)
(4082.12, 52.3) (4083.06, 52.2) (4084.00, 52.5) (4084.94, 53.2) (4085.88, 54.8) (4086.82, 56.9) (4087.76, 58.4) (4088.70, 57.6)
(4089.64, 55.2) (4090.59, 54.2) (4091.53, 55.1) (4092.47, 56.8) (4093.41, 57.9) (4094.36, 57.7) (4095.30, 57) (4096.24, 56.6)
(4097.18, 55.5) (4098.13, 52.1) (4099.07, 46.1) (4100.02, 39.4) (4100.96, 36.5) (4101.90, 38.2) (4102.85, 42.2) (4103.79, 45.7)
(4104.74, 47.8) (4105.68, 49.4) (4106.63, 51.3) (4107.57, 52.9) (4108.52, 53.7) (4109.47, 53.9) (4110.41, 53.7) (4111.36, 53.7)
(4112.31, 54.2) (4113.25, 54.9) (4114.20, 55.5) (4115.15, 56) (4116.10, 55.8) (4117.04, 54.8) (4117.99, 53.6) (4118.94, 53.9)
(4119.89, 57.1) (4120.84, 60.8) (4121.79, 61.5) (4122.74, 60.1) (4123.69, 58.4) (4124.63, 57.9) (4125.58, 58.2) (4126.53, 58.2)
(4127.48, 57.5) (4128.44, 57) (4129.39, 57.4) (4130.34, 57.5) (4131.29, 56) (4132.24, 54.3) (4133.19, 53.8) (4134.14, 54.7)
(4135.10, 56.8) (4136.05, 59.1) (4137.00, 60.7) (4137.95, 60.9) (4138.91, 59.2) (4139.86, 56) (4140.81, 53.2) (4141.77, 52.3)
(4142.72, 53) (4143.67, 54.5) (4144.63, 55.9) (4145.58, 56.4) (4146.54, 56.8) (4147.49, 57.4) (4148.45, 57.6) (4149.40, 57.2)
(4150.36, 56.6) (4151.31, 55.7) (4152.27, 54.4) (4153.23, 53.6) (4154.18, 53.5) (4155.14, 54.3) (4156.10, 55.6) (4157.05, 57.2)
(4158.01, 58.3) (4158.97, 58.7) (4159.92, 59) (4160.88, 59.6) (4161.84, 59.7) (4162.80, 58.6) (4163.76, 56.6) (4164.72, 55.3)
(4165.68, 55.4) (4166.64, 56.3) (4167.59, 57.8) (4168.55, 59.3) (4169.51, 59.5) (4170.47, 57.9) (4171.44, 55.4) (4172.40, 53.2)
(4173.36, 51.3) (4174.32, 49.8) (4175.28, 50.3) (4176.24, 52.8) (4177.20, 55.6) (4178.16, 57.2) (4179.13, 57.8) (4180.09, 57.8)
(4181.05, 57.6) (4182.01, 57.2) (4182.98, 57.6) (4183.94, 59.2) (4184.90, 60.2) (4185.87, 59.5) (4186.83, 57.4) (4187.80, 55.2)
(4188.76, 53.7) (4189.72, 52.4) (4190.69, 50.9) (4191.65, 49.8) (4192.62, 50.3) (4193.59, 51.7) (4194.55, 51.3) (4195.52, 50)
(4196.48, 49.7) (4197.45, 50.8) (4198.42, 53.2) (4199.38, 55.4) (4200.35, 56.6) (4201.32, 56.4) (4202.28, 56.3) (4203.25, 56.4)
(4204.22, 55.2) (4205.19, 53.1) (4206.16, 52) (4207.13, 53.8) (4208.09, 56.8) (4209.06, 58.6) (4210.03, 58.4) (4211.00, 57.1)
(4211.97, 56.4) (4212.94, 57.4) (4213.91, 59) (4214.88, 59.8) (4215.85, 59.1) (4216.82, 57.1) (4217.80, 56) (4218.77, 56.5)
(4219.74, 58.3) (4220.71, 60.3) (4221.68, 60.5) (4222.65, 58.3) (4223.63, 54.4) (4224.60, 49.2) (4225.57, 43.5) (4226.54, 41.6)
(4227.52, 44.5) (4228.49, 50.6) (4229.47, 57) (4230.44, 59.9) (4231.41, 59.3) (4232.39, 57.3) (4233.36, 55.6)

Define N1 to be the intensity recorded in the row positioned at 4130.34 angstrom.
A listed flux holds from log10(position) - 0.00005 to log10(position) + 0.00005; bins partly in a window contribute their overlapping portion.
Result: 57.5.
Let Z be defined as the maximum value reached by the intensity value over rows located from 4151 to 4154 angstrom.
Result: 55.7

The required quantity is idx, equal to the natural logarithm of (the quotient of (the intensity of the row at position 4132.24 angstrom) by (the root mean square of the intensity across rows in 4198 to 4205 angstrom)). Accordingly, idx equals -0.02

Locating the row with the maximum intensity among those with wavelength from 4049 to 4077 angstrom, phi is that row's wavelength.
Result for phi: 4068.04 angstrom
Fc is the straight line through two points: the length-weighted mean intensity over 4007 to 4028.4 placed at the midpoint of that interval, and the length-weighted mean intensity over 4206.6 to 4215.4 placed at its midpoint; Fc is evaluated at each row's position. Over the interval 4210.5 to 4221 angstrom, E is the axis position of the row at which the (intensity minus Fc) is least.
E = 4217.80 angstrom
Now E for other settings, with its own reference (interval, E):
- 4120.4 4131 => 4128.44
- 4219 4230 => 4226.54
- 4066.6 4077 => 4073.67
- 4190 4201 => 4196.48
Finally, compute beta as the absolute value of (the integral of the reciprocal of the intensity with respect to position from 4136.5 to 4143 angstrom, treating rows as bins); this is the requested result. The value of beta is 0.115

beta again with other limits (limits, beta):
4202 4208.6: 0.121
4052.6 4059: 0.124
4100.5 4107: 0.149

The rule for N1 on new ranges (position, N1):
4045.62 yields 46.4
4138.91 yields 59.2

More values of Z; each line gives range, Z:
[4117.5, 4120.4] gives 57.1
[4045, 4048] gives 47.9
